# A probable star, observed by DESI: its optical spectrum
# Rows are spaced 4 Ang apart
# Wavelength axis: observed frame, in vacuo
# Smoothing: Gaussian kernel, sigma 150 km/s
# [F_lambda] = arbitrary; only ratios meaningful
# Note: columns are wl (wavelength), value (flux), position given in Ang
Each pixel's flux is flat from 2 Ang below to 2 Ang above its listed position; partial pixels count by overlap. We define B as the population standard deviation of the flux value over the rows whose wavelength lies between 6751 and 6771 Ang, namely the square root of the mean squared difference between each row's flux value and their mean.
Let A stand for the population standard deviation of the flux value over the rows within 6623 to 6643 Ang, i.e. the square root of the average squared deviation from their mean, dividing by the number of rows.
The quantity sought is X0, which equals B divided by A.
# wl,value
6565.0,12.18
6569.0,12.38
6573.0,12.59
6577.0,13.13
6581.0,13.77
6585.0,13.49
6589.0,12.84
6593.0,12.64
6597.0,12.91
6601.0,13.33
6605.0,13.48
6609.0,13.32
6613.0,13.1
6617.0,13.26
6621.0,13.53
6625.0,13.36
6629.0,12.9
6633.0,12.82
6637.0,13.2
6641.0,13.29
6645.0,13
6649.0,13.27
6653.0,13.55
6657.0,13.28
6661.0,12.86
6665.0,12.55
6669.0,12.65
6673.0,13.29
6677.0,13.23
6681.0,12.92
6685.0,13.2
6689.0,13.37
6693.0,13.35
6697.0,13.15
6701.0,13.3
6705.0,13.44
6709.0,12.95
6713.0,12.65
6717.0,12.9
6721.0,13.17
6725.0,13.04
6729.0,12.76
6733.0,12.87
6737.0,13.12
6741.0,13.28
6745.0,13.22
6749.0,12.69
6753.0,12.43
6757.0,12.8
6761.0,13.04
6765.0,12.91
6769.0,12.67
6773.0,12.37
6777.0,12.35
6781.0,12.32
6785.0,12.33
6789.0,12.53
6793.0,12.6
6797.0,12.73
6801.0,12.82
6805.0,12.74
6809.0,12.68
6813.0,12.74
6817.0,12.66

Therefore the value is 1.0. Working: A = 0.21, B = 0.209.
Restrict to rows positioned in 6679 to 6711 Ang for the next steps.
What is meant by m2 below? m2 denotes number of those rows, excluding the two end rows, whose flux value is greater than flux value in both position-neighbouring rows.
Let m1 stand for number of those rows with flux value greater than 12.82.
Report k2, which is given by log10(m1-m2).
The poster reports 0.78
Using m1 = 8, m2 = 2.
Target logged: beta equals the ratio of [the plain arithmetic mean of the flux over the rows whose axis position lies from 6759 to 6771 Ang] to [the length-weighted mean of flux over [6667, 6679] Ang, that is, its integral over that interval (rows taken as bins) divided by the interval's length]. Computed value 0.99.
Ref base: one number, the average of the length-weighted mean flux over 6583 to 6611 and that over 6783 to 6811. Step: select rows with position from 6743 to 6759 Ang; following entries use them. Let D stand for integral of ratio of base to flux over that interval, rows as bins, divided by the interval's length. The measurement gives 1.01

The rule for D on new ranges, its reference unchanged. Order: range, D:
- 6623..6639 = 0.99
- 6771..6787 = 1.04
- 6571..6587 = 0.97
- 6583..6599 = 0.99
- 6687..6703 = 0.97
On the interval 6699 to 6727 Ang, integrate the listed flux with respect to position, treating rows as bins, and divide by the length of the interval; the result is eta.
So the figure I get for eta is 13.1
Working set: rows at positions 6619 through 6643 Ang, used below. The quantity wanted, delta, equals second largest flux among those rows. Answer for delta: 13.36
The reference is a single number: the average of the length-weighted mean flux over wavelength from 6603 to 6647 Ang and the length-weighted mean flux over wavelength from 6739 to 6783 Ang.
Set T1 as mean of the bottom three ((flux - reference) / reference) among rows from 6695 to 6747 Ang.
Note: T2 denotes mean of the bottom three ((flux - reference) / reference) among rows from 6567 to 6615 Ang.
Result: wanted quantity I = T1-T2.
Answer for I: 0.02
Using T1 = -0.016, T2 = -0.033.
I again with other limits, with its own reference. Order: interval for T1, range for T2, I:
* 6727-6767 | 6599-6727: 0.00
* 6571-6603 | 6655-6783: 0.03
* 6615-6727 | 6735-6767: 0.00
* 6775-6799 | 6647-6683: -0.03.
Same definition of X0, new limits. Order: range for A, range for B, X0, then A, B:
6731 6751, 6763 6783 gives 1.0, 0.22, 0.231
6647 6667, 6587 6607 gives 0.9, 0.35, 0.315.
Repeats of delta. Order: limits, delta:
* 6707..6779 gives 13.22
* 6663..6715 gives 13.37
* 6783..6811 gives 12.74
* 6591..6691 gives 13.53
